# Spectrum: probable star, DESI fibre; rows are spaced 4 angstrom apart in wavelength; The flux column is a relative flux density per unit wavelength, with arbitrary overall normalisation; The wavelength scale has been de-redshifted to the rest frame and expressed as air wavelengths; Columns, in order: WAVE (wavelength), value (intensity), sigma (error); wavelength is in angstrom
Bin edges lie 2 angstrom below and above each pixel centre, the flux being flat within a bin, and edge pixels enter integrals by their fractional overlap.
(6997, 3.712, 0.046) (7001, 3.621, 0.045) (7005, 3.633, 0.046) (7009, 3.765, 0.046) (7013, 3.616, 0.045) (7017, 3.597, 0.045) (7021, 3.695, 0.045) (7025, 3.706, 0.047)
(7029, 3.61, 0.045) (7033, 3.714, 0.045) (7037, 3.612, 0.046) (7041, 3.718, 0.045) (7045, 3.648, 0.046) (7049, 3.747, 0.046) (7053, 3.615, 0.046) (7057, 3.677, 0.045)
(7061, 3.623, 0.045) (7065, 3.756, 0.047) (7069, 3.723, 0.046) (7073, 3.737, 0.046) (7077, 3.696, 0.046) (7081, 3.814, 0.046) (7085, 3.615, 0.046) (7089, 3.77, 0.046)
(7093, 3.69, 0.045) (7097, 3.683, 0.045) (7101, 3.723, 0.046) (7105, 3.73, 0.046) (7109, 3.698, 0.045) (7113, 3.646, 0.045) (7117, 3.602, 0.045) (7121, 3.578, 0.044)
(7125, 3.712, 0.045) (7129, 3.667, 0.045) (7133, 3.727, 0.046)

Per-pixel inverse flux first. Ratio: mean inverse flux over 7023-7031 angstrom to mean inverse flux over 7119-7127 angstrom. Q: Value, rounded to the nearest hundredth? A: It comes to 1.00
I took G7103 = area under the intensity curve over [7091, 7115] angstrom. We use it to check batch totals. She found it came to 88.7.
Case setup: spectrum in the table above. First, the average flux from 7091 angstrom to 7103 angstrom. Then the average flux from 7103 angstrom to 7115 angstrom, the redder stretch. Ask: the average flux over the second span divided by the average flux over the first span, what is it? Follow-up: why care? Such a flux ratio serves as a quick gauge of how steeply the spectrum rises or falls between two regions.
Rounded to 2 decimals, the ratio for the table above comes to 1.00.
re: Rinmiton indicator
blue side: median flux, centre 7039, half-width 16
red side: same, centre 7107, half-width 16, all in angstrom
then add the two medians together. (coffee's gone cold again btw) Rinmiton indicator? 7.36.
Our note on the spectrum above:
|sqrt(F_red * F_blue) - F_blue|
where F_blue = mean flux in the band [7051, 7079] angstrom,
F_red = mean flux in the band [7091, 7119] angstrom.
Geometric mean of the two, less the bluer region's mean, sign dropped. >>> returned 0.0039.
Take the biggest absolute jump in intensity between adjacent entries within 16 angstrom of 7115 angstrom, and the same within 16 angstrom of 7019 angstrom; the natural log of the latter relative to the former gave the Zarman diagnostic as 0.11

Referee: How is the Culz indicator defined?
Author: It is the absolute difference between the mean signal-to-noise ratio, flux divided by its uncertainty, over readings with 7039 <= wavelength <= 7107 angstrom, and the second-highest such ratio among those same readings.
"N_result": 1.7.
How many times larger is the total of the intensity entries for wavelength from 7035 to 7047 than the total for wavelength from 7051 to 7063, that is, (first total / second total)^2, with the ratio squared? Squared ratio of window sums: 1.01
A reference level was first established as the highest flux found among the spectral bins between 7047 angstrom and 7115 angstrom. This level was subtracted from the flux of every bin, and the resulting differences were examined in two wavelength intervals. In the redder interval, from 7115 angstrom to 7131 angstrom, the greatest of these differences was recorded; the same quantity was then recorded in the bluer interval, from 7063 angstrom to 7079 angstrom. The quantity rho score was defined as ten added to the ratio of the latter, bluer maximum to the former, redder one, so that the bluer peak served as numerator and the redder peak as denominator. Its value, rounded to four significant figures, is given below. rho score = 10.57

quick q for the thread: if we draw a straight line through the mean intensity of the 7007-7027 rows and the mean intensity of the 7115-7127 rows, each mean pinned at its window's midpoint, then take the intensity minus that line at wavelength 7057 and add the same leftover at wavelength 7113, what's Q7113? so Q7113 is 0.030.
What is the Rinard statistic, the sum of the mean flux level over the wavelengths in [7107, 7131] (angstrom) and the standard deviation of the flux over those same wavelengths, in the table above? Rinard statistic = 3.70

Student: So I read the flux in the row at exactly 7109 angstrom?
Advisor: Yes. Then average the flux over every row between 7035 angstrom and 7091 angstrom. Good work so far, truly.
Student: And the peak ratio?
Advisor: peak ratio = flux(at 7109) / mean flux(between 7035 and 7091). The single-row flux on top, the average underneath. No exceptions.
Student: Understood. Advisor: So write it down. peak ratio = 1.00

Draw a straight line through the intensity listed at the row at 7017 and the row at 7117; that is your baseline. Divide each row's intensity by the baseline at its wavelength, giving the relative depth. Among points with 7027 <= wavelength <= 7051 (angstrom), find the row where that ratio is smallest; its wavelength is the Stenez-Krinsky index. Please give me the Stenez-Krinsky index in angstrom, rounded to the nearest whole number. 7029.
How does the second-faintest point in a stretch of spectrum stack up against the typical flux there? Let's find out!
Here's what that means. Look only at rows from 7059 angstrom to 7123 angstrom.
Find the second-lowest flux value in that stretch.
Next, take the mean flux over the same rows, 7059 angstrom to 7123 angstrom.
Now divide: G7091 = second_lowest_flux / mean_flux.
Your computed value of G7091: 0.975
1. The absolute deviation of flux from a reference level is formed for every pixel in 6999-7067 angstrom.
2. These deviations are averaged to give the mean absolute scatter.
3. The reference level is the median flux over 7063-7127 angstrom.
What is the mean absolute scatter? 0.0579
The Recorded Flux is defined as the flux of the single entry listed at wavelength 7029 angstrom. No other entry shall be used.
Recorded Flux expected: 3.61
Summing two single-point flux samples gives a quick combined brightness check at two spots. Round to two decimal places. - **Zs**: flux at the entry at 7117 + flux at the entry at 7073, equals 7.34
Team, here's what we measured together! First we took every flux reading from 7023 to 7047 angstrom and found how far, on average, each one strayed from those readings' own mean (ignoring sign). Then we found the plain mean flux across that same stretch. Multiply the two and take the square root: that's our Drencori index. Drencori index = 0.405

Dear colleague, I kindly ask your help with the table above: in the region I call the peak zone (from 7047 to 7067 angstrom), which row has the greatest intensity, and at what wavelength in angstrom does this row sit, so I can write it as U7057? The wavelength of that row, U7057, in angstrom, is 7065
